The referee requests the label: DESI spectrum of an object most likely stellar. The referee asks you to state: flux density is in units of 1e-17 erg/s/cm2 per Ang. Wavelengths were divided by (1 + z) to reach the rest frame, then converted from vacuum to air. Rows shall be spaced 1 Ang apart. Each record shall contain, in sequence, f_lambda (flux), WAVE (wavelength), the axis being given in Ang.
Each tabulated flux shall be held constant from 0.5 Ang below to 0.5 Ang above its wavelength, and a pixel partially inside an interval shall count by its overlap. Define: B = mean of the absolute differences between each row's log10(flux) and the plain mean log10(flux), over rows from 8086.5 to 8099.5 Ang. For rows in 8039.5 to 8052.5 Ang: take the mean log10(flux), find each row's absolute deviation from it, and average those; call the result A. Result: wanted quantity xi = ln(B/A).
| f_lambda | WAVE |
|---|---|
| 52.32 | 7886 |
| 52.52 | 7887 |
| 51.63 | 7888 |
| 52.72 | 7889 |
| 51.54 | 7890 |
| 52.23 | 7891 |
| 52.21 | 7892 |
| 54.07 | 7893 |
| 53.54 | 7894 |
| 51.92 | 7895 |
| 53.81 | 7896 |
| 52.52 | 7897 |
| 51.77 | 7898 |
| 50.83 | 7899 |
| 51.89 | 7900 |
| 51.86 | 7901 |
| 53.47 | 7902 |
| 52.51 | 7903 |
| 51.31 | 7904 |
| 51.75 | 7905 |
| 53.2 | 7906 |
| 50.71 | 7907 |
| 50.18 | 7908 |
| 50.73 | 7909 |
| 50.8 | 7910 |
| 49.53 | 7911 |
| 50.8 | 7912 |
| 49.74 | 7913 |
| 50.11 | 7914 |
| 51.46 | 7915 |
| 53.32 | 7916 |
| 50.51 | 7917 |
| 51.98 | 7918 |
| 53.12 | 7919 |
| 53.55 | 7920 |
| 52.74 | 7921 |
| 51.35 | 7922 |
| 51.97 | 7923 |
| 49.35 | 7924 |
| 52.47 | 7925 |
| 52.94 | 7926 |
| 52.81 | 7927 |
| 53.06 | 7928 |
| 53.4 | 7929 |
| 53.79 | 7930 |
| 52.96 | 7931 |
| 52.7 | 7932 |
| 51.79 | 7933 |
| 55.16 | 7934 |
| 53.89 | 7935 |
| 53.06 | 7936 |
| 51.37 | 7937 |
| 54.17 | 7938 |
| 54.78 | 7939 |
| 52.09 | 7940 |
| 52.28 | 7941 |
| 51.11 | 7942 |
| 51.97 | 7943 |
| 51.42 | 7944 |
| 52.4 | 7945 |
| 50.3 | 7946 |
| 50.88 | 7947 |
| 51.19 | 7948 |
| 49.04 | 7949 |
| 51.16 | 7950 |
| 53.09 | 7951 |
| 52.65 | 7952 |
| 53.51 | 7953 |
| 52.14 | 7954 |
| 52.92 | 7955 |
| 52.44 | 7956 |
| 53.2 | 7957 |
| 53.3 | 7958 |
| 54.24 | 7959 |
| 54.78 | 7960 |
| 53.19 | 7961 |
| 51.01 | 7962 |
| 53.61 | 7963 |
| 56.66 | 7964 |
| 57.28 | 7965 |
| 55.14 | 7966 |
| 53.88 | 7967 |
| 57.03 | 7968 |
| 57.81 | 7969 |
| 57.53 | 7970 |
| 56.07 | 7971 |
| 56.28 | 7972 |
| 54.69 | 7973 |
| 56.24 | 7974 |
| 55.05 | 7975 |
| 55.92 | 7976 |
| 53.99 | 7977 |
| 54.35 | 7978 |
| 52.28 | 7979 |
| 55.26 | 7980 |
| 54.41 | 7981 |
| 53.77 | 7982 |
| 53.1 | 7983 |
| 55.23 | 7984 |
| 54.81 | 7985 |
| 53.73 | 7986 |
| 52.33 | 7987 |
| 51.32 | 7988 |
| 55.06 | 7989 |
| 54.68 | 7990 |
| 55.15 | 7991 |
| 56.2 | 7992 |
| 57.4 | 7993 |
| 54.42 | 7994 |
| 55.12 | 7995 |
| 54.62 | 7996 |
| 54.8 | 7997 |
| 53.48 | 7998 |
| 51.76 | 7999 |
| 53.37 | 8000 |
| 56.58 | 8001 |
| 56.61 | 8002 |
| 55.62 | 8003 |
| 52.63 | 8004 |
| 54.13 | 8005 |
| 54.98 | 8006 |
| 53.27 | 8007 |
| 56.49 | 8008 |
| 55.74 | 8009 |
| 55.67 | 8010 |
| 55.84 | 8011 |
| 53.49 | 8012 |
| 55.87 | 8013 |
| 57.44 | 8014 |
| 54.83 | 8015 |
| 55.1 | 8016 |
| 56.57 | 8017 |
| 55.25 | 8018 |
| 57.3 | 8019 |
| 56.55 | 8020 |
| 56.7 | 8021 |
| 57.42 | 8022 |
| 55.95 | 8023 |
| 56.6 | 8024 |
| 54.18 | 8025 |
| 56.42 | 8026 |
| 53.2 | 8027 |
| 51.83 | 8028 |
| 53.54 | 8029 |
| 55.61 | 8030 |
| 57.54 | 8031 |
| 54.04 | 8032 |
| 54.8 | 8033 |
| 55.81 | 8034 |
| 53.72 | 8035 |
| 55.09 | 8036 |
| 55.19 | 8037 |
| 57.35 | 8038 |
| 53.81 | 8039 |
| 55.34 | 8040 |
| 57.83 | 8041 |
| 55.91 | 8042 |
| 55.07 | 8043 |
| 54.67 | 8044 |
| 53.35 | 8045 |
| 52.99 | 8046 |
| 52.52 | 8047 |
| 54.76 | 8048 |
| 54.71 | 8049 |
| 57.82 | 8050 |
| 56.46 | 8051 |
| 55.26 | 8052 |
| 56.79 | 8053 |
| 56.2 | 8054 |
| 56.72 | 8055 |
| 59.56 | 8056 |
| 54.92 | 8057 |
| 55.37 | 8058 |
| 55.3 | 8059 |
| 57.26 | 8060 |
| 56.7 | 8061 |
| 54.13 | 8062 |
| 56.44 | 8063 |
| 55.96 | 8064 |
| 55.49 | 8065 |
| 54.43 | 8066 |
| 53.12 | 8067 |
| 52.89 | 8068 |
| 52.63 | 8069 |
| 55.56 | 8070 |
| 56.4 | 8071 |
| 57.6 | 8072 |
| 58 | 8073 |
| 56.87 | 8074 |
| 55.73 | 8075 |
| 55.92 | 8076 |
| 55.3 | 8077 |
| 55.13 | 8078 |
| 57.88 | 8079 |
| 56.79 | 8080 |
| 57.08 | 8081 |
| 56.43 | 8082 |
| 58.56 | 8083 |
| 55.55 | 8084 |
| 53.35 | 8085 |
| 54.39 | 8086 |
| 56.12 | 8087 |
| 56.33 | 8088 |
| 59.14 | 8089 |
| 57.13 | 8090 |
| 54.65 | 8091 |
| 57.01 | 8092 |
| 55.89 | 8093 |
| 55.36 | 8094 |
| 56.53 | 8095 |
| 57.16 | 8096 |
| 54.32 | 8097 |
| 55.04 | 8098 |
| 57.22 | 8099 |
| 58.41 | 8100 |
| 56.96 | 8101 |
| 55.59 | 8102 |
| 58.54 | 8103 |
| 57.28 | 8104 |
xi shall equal -0.2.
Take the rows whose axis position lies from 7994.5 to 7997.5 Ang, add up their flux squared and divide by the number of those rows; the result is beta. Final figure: 3008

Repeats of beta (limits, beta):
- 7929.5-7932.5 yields 2825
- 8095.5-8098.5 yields 3082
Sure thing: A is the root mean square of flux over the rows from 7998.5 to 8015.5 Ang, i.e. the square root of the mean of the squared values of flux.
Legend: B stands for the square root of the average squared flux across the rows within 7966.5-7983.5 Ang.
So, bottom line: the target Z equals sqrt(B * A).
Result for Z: 55.1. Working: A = 55.0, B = 55.2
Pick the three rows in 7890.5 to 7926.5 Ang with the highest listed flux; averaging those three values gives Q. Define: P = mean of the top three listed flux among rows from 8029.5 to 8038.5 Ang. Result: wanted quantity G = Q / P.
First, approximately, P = 56.9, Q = 54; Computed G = 0.95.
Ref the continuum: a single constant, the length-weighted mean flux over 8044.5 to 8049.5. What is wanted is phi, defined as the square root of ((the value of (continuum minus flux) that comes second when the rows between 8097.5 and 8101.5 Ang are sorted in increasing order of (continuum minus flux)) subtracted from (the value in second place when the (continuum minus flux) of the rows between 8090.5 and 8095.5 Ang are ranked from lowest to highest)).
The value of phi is 0.8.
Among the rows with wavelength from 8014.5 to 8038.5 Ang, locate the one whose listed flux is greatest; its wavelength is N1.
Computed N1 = 8031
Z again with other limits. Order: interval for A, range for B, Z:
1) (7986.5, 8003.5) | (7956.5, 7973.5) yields 54.9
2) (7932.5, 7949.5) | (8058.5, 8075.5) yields 53.9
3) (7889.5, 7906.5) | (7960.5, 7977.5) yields 53.9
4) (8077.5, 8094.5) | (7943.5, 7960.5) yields 54.3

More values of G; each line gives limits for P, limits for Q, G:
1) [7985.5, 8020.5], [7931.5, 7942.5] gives 0.95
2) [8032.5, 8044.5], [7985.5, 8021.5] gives 1.01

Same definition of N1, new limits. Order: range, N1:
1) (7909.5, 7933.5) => 7930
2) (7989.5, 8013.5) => 7993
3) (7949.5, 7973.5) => 7969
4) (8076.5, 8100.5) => 8089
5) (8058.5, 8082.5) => 8073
